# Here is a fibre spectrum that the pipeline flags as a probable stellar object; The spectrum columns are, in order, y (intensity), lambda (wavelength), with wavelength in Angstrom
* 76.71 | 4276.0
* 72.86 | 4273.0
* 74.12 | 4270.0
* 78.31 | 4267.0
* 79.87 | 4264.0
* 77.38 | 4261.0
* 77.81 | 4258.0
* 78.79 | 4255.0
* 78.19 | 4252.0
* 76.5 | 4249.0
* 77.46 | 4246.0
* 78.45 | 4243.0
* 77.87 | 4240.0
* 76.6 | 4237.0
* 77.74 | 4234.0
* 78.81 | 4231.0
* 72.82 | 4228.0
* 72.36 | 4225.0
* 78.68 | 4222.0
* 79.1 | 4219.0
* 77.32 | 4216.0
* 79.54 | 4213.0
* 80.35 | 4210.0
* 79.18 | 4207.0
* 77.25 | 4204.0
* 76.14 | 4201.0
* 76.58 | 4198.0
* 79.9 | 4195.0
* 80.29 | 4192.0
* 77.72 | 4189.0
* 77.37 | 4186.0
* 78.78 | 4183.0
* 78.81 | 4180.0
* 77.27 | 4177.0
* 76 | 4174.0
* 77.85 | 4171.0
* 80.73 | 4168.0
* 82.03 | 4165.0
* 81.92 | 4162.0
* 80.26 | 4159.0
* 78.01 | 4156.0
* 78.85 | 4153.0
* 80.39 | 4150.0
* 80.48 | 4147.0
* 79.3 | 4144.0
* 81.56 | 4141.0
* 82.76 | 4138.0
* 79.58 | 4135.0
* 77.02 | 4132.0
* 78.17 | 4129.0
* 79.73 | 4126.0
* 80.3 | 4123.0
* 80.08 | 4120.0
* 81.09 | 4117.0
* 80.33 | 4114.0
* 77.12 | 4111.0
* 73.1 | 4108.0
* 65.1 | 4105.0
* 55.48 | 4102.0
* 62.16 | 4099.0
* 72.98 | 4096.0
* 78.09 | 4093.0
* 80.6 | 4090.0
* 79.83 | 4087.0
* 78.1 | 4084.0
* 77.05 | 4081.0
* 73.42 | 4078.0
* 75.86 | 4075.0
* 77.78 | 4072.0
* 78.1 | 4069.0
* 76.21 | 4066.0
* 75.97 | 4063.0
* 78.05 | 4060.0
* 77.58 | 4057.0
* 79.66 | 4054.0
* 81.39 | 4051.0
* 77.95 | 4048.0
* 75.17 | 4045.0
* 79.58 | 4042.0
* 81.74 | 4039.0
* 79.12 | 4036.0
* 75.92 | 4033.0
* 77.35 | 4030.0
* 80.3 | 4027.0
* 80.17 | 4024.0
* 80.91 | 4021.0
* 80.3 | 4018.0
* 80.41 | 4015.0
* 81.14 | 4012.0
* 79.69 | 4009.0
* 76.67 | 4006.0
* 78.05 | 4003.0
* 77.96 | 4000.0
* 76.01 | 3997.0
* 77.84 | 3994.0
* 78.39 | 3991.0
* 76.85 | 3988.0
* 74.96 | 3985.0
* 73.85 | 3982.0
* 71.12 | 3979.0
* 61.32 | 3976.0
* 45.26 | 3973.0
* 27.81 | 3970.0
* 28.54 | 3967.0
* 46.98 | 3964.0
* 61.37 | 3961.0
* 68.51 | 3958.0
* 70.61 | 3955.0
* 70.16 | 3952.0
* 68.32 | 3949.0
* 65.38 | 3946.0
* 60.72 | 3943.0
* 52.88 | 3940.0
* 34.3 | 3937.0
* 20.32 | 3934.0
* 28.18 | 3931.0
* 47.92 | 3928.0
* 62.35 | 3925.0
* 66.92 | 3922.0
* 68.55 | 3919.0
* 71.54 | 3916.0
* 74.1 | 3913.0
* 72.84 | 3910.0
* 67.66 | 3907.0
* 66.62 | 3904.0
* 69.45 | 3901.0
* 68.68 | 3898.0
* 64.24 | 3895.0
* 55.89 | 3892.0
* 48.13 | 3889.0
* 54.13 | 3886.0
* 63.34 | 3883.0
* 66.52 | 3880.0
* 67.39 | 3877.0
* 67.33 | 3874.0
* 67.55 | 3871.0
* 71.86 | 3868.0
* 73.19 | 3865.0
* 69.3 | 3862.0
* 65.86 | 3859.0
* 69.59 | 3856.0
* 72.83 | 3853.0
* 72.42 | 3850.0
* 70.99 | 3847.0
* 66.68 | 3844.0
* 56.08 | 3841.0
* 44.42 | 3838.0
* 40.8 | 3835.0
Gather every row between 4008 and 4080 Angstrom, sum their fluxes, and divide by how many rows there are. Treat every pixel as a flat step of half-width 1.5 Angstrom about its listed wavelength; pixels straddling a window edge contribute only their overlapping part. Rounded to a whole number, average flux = 78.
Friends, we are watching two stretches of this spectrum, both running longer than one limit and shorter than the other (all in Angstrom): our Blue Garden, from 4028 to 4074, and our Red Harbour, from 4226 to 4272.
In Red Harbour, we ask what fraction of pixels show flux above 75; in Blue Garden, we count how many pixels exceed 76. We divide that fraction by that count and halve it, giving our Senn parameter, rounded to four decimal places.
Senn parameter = 0.0361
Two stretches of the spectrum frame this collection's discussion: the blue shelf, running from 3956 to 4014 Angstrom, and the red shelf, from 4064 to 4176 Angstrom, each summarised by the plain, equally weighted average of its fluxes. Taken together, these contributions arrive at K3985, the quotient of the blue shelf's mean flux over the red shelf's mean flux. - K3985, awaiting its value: 0.86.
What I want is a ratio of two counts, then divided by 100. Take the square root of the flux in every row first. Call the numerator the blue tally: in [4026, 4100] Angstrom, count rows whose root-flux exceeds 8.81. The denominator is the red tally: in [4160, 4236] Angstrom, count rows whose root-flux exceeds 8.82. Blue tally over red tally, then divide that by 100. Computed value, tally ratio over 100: 0.010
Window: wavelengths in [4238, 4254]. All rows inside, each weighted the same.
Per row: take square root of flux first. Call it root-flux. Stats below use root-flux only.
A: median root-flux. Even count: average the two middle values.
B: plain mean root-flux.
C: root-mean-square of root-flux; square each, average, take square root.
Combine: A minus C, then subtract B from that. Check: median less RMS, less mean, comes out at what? -8.80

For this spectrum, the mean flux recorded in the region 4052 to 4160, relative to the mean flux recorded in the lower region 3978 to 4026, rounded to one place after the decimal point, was 1.0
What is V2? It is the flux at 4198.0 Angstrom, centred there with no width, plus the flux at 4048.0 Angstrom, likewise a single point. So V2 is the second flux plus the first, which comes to 155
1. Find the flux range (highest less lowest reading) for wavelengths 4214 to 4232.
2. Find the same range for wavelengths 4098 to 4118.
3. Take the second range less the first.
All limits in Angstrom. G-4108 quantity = 19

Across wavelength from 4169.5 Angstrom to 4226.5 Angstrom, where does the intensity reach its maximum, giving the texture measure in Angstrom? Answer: 4210.0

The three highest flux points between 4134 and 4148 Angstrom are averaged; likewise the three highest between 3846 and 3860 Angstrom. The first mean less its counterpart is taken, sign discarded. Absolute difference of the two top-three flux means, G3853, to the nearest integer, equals 10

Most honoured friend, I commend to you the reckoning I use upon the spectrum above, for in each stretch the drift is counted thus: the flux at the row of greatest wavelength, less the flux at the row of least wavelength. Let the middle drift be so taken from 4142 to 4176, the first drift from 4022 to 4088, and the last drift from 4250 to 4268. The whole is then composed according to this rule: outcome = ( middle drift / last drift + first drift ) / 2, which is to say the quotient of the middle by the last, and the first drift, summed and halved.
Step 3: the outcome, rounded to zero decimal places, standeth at -14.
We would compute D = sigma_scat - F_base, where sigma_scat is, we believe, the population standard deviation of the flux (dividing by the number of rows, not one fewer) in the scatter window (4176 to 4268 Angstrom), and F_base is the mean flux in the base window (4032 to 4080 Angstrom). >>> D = -76.0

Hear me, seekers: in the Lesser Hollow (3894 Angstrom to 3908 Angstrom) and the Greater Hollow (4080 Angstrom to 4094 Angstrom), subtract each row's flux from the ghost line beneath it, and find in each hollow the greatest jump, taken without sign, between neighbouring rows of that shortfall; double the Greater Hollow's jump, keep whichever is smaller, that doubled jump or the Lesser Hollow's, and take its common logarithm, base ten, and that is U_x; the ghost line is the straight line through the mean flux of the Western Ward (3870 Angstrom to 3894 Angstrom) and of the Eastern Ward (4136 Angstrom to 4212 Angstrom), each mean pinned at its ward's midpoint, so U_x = 0.63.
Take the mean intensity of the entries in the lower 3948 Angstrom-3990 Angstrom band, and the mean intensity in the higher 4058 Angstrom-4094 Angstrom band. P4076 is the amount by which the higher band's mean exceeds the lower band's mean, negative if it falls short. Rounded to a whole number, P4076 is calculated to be 17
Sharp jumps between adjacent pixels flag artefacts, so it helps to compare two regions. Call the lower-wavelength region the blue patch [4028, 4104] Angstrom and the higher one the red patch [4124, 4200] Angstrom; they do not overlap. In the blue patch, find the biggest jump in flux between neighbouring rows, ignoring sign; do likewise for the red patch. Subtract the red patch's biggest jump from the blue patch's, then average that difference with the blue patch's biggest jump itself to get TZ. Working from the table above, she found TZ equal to 9.2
